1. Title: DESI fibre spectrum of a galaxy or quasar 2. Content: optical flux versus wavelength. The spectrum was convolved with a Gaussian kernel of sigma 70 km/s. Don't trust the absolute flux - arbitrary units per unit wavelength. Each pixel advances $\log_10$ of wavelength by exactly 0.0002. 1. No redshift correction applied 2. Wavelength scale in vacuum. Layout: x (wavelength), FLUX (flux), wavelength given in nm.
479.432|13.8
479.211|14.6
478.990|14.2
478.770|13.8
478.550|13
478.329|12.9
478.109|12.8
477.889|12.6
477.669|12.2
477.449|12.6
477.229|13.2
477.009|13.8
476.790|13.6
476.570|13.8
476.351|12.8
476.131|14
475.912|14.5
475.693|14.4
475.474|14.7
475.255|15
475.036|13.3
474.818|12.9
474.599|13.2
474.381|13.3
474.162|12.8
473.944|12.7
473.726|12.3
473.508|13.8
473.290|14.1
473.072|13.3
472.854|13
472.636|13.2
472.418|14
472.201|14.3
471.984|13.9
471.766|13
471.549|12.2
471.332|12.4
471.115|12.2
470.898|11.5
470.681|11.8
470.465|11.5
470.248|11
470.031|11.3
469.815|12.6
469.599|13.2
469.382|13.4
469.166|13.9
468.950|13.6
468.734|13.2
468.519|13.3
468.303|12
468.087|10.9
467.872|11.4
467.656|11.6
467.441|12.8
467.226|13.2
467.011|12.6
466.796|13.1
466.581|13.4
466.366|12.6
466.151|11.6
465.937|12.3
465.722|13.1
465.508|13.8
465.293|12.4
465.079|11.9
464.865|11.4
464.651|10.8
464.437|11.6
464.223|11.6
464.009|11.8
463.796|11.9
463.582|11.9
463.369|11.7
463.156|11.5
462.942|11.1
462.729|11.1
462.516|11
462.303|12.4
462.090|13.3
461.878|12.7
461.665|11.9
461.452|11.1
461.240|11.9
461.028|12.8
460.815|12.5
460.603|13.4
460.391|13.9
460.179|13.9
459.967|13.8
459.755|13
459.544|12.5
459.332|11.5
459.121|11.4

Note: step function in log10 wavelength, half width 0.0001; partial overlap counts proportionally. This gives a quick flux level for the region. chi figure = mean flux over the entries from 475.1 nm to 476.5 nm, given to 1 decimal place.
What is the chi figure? 14.2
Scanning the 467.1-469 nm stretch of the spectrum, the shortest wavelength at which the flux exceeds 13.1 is 467.226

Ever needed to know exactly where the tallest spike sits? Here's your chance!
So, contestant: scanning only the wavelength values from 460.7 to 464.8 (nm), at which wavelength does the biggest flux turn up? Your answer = 462.090 nm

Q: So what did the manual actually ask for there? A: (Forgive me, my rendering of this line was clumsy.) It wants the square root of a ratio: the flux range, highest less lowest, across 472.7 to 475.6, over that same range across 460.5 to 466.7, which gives 0.95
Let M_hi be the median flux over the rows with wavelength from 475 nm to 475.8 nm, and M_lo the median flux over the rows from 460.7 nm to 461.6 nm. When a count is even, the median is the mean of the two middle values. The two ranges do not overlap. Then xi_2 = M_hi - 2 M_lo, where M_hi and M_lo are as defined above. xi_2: -10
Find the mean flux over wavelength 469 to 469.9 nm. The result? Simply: 13.3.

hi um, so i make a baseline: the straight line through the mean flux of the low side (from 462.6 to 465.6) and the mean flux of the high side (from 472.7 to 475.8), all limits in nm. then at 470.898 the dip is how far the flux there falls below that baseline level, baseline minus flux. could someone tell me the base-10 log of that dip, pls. 0.15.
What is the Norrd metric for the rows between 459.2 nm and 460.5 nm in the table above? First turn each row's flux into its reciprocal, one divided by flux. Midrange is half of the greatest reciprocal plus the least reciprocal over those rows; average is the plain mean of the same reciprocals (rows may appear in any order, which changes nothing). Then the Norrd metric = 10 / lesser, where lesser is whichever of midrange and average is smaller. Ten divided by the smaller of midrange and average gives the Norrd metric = 130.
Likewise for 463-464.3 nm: 117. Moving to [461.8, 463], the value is 120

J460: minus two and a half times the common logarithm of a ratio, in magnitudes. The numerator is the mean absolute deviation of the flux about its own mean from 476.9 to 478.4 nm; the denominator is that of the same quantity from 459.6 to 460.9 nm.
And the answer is 0.22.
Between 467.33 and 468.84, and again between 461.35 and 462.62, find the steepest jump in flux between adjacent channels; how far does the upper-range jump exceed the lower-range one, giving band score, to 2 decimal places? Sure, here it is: -0.10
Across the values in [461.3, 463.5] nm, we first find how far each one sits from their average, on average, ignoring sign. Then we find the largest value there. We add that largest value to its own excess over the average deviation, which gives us 26.0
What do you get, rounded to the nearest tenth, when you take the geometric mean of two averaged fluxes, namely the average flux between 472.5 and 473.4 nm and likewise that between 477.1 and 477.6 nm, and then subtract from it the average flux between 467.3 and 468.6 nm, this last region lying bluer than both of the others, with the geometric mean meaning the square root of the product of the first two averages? 1.1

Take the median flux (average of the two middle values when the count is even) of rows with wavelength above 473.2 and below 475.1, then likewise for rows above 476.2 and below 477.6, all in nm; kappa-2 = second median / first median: 1.02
